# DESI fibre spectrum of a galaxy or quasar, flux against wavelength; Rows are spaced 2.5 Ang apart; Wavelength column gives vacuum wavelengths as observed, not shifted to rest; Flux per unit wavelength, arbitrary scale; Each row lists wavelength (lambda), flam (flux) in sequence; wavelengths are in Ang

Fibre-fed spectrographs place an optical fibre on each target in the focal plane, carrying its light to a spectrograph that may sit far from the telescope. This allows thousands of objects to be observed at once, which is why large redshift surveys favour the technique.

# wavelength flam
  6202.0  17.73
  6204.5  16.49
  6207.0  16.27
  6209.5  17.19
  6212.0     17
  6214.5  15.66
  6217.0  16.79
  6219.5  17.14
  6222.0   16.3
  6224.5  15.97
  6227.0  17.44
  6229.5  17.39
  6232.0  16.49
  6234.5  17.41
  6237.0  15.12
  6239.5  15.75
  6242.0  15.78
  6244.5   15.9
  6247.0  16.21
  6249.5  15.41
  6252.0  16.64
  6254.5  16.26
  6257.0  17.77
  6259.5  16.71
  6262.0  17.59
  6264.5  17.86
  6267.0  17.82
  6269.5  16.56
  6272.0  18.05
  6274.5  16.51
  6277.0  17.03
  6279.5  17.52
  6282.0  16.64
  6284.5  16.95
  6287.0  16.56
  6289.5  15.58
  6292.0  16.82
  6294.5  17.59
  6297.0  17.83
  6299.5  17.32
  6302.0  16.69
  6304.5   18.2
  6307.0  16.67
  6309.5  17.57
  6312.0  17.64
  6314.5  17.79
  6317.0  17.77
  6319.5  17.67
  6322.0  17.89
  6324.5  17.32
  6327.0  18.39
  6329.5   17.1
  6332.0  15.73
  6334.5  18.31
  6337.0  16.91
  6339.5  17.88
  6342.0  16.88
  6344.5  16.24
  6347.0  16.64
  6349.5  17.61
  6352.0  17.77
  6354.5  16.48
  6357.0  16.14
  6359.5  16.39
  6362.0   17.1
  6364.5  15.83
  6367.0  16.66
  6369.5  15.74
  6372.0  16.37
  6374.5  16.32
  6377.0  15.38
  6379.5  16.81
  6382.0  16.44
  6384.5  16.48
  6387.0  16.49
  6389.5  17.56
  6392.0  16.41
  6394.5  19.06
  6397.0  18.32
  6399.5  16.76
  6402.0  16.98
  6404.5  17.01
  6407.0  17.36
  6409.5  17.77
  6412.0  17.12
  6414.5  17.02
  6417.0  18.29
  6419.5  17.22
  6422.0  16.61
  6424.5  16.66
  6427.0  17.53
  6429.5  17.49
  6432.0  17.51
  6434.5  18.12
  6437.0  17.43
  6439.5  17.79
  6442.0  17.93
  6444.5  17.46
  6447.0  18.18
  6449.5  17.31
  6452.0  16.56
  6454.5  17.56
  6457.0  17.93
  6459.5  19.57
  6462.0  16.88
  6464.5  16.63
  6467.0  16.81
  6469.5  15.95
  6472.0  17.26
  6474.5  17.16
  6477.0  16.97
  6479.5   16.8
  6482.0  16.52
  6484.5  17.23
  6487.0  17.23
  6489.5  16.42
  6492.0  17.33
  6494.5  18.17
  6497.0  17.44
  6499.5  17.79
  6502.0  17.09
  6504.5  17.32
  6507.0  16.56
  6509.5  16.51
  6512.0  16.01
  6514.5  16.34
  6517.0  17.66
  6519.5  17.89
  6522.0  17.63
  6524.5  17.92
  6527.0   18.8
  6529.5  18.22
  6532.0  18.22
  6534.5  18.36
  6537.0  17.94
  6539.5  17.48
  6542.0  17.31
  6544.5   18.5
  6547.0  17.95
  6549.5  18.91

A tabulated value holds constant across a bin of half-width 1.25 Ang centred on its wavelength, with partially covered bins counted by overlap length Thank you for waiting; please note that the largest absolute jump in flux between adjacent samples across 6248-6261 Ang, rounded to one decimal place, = 1.5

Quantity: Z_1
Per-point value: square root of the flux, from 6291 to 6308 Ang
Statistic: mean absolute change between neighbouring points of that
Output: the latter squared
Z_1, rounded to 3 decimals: 0.011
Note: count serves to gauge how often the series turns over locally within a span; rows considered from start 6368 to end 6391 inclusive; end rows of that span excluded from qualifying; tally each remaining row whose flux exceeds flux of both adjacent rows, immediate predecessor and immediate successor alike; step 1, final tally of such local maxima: 2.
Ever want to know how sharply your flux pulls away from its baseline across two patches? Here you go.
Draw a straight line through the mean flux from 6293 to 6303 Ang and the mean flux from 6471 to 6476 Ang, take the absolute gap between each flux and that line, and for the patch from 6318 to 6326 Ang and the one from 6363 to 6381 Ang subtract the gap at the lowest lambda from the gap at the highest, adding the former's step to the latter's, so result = -1.3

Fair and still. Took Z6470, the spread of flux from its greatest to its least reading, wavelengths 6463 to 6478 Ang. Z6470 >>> 1.31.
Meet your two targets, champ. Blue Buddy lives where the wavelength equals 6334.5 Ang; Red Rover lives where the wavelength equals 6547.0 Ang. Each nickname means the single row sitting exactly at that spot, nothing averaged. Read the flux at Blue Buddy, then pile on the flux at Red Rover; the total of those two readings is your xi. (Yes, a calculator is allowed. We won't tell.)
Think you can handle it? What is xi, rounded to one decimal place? 36.3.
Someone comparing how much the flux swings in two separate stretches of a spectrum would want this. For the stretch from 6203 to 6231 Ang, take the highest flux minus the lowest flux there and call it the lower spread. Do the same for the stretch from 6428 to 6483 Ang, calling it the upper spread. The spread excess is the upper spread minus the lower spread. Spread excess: 1.8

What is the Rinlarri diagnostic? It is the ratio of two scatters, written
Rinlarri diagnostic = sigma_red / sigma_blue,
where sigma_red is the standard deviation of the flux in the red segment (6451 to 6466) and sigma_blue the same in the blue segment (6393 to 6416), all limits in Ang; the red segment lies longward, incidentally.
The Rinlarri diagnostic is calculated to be 1.5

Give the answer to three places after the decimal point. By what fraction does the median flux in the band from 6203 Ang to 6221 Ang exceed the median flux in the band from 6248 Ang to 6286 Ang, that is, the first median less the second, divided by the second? -0.009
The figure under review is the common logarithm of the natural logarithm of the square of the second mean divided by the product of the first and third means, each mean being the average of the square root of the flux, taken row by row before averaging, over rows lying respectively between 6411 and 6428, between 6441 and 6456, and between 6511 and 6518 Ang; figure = -1.48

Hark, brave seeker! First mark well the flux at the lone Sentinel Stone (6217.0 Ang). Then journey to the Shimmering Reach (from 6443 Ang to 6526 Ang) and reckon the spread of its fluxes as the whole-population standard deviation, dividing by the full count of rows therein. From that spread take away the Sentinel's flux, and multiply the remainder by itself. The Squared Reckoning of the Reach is 258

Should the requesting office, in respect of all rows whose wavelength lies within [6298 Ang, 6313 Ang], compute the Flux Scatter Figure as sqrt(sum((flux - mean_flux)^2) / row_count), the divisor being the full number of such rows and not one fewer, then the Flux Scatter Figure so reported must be 0.5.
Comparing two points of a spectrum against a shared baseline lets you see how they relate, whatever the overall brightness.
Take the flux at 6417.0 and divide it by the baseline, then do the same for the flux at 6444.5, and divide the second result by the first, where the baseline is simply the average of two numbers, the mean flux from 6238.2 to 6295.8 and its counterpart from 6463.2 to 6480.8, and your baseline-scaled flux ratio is 0.95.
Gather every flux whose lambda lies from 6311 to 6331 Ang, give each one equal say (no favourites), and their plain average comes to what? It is 17.7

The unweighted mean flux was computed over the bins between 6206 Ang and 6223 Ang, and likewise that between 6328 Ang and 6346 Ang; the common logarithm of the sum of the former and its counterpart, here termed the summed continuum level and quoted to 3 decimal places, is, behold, 1.527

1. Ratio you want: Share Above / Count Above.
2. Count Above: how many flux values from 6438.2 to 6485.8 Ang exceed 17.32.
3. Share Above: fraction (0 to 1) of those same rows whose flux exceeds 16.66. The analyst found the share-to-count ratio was 0.11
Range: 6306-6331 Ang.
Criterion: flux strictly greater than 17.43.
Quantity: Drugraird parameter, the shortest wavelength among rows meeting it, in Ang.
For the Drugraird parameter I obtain 6309.5 Ang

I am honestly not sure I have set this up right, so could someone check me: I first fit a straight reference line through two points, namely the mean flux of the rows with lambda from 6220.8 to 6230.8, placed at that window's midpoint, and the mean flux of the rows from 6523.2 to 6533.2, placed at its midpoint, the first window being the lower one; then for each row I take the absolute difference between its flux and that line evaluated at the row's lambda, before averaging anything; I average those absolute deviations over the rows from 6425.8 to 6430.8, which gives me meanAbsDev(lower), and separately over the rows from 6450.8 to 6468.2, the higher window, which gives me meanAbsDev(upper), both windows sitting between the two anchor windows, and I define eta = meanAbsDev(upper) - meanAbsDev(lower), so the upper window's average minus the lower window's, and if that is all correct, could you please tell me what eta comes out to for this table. 0.71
